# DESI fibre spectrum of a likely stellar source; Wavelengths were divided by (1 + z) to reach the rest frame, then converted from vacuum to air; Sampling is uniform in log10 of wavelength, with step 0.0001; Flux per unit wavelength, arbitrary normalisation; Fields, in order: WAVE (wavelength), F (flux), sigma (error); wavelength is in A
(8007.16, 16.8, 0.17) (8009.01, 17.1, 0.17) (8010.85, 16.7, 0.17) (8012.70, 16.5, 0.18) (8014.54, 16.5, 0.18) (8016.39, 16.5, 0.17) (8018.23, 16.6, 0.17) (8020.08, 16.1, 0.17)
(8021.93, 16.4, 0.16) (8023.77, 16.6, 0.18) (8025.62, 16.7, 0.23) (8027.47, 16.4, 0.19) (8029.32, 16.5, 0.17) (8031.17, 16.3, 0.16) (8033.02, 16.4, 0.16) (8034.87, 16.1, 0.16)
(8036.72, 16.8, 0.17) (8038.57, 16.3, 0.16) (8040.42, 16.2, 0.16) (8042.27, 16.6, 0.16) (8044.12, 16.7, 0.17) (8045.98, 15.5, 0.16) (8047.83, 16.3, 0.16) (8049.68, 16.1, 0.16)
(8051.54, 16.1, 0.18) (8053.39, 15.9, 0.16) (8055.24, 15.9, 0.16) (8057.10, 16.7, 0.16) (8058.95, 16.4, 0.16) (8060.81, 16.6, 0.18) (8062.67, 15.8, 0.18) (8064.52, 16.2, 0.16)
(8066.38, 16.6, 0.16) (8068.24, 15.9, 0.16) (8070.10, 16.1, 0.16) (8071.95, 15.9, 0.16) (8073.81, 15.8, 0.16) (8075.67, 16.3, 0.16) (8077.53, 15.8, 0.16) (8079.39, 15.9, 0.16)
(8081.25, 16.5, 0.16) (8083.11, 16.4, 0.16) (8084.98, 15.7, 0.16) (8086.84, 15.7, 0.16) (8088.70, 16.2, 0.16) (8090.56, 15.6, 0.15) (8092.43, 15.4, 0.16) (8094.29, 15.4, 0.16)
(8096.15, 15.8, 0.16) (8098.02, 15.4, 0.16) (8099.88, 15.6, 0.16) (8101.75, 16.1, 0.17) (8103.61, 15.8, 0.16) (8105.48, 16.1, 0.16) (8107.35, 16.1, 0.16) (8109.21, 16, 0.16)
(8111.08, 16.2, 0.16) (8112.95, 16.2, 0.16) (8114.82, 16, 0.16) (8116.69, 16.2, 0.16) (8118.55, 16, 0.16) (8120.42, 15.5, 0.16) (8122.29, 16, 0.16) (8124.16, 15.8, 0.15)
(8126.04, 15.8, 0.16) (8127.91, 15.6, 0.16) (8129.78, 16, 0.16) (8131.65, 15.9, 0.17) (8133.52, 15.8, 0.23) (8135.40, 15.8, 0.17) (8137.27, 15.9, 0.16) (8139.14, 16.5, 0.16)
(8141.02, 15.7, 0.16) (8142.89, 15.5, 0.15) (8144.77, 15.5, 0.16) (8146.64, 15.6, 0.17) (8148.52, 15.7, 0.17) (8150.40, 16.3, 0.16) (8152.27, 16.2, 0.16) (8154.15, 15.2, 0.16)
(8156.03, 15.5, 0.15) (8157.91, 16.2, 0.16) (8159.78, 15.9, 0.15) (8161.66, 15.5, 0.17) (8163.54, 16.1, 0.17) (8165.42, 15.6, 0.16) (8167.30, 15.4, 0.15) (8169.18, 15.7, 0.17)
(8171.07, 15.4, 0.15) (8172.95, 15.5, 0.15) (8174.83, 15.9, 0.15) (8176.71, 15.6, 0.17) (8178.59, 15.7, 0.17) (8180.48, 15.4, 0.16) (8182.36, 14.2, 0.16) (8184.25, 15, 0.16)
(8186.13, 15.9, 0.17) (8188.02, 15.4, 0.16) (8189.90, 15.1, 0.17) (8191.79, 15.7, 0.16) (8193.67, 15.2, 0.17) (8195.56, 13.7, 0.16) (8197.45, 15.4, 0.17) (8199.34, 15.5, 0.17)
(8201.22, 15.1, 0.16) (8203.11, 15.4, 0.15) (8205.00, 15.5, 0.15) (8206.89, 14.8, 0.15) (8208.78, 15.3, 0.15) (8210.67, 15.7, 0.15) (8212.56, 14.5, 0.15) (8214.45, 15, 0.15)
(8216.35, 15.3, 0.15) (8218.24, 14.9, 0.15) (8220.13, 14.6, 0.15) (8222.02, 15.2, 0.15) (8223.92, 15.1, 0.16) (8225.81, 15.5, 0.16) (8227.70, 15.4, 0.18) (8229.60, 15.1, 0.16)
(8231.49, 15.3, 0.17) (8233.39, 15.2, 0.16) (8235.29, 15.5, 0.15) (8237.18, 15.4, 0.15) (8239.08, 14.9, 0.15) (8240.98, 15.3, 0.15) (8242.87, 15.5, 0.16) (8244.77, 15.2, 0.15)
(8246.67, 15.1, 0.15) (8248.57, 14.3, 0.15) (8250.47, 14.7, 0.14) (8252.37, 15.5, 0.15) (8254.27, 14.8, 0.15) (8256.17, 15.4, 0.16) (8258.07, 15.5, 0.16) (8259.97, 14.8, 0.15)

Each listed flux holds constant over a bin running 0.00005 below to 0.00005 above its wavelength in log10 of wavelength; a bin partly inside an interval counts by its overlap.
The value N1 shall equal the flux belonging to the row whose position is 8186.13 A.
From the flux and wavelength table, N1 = 15.9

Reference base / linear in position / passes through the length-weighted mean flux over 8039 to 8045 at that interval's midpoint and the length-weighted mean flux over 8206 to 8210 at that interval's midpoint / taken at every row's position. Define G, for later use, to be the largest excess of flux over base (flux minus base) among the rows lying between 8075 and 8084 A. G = 0.3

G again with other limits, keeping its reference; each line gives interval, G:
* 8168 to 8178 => 0.5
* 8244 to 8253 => 0.8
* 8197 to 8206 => 0.4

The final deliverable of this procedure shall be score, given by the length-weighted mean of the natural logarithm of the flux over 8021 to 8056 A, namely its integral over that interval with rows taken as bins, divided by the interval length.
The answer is 2.79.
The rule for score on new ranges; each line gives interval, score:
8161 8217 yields 2.73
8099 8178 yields 2.76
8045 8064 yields 2.78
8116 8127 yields 2.77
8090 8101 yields 2.74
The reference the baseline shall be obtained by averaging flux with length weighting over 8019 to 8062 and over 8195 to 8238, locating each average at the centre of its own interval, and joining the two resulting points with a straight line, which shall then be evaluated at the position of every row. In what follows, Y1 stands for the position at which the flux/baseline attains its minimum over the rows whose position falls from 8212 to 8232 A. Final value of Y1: 8212.56 A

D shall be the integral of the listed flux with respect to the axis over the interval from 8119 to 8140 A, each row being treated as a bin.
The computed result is 333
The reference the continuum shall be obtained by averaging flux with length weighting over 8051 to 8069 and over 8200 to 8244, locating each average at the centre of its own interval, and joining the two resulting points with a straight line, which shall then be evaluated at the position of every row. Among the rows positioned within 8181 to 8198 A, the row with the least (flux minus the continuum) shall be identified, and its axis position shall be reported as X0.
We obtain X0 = 8195.56 A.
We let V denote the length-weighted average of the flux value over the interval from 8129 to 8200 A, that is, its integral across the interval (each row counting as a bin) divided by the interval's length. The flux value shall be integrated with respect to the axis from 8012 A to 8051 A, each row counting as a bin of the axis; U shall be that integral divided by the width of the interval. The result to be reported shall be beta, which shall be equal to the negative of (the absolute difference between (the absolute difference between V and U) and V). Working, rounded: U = 16.4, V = 15.6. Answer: -14.8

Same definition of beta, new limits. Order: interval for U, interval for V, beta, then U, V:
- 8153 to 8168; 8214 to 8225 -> -14.3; 15.7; 15.0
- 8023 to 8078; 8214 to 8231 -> -14.0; 16.3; 15.1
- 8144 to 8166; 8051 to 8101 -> -15.8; 15.8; 16.0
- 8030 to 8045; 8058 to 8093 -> -15.7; 16.4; 16.0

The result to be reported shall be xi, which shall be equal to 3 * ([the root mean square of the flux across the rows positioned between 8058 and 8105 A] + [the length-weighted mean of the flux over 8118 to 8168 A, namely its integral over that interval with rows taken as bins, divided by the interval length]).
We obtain 95.3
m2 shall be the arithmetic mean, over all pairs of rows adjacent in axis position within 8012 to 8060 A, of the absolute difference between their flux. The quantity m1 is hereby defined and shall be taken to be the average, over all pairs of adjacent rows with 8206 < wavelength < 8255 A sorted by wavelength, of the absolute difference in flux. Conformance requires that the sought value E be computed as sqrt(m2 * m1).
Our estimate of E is 0.35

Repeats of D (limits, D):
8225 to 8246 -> 321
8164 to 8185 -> 324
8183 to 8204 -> 319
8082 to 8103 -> 331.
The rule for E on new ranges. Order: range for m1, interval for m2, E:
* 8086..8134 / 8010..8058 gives 0.27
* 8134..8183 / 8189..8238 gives 0.42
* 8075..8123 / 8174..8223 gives 0.41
